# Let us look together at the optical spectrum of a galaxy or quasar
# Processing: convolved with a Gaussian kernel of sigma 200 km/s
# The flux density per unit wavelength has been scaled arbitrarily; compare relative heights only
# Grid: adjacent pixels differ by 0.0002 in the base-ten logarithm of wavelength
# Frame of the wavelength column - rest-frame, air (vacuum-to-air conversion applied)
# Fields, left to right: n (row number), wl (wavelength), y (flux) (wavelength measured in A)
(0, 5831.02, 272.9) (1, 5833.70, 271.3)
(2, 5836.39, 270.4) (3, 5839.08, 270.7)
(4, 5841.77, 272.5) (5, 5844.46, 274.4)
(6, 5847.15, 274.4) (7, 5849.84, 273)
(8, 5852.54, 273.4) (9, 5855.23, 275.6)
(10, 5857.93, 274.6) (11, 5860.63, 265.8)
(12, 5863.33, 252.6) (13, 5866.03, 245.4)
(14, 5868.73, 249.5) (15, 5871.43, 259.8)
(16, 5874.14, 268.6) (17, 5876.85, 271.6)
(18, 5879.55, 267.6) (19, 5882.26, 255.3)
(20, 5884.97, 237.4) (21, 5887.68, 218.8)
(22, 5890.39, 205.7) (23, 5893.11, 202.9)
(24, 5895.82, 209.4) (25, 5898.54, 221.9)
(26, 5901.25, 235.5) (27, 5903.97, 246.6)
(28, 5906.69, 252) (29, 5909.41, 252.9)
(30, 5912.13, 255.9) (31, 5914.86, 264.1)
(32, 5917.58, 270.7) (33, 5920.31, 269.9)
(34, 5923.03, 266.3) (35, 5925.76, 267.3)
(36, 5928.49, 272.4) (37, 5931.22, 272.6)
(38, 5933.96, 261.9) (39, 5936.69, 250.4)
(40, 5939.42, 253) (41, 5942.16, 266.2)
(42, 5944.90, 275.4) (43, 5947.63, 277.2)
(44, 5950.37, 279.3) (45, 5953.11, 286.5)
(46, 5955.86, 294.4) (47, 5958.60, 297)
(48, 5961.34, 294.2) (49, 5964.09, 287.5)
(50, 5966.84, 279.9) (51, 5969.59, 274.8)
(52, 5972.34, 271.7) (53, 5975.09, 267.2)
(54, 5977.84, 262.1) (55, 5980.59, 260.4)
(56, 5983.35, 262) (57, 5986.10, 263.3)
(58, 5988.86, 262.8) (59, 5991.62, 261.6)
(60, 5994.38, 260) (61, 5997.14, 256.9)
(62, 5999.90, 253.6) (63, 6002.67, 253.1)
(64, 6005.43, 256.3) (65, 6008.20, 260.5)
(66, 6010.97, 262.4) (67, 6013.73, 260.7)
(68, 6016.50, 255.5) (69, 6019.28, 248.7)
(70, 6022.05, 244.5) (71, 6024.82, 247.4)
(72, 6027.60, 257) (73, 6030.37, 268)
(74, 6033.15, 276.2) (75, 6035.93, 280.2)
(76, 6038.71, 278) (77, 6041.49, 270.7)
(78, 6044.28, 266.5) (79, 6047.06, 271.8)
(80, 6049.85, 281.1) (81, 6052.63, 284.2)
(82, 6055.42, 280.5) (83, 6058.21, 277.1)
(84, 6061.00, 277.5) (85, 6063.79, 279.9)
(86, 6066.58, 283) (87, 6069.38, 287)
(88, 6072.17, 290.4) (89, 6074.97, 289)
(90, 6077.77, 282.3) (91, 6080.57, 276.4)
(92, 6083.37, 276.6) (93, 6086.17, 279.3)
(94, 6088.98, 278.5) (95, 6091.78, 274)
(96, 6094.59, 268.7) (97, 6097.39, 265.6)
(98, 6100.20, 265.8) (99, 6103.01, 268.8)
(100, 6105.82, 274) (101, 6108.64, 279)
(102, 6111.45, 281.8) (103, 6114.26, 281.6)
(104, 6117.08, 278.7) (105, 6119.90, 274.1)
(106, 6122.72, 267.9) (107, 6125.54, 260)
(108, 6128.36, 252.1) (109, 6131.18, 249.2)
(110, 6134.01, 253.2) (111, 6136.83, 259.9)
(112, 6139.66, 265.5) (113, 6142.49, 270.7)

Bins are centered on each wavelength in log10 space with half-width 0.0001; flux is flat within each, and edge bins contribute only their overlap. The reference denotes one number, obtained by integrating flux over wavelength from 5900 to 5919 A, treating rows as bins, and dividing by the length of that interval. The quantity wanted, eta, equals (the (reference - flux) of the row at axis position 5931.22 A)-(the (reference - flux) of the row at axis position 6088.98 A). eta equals 6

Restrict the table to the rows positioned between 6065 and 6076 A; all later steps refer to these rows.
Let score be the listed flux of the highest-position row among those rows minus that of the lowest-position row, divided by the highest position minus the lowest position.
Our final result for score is 0.7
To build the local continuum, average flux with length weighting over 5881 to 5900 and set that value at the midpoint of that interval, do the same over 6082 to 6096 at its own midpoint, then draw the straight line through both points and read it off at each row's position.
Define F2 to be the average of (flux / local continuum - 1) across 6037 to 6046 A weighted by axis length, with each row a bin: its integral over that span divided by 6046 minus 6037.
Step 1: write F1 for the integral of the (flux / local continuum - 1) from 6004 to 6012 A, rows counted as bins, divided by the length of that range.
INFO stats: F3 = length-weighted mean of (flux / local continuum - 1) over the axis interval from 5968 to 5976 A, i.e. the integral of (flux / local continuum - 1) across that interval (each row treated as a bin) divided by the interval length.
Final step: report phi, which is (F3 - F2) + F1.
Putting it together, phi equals 0.10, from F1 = 0.024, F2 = 0.036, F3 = 0.11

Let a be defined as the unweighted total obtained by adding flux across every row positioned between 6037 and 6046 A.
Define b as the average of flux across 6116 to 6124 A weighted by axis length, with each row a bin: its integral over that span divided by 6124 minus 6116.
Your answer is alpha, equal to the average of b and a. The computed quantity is 544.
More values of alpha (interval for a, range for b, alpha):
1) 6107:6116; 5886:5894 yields 526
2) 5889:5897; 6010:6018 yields 439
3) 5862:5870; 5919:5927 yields 508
